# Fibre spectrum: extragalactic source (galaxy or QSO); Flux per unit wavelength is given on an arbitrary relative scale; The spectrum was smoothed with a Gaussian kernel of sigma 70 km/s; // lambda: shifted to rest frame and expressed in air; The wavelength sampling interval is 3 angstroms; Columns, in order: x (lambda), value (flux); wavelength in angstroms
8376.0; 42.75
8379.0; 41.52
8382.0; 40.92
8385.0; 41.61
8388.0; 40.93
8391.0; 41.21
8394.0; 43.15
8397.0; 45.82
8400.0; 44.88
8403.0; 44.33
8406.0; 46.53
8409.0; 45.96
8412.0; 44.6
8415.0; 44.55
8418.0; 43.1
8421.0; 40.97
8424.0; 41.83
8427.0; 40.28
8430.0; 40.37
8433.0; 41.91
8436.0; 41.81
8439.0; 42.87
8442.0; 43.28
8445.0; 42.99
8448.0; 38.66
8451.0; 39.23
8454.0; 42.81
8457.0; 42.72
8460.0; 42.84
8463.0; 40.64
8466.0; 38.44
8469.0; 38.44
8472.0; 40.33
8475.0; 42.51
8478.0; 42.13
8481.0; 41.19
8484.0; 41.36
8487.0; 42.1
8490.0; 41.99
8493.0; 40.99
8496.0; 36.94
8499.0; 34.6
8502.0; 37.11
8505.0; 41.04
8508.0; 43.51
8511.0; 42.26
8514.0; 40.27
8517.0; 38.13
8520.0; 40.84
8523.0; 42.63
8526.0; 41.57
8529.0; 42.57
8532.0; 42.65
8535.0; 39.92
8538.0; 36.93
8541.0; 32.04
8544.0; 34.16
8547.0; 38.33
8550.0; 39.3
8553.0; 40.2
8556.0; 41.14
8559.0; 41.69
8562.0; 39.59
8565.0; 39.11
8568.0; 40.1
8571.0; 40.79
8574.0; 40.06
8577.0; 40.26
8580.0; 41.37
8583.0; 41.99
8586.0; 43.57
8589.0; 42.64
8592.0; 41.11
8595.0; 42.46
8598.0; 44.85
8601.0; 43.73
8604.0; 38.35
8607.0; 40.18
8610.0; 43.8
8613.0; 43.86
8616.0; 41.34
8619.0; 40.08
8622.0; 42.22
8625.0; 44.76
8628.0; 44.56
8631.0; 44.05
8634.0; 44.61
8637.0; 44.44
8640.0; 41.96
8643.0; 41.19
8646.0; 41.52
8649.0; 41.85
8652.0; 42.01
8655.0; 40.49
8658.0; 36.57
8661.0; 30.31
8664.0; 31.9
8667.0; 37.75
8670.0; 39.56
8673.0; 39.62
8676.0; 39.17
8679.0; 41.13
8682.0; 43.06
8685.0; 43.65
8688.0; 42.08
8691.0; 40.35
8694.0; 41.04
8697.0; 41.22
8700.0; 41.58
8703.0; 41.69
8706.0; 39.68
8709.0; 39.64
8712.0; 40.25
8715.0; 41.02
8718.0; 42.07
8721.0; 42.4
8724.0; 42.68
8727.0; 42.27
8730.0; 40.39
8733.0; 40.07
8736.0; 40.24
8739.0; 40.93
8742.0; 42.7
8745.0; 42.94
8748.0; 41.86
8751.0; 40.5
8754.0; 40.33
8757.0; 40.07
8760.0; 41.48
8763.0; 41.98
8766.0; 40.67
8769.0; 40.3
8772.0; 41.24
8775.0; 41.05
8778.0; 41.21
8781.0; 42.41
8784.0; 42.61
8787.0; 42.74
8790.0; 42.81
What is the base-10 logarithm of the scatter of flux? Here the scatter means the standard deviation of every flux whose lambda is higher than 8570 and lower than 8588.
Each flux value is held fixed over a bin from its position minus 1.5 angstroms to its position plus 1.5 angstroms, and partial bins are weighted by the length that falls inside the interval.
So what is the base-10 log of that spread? 0.1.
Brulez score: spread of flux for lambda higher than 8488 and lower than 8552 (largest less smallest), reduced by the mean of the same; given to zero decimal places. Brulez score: -28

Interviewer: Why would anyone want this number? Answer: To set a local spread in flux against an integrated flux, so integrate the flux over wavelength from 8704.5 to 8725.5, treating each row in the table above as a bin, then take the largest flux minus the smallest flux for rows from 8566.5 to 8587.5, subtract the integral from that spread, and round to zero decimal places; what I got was -860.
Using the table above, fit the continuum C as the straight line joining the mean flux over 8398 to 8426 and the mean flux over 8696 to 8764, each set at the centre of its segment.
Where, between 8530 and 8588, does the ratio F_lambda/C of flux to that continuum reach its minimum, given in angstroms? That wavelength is 8541.0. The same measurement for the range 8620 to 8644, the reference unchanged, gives 8643.0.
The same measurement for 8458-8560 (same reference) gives 8541.0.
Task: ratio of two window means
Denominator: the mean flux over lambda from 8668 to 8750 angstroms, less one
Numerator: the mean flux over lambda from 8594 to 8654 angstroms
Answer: 1.059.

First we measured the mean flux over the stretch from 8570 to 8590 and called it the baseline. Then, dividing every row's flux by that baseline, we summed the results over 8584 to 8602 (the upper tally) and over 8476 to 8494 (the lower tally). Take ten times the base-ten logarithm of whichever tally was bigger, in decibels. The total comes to 7.94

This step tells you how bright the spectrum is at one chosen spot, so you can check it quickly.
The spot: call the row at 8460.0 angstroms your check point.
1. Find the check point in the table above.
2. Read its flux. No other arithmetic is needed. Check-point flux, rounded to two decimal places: 42.84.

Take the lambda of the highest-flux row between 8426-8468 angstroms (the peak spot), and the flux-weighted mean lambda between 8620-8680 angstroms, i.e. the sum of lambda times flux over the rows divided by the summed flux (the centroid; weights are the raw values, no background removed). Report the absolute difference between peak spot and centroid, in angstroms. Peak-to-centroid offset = 207.5 angstroms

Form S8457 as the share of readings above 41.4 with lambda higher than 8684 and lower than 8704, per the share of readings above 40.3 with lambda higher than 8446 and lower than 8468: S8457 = 1.0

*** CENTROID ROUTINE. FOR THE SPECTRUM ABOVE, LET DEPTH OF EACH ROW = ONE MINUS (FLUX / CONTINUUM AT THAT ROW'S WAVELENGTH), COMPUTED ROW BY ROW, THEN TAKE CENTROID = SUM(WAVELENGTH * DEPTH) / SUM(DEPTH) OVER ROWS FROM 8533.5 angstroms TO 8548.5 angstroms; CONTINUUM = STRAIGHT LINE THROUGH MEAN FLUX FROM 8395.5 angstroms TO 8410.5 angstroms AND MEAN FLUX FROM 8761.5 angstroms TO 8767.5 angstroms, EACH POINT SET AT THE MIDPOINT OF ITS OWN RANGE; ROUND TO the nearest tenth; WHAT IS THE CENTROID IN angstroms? 8541.4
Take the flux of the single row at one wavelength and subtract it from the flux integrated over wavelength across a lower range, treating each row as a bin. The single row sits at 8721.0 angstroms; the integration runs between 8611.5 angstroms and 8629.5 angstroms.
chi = 728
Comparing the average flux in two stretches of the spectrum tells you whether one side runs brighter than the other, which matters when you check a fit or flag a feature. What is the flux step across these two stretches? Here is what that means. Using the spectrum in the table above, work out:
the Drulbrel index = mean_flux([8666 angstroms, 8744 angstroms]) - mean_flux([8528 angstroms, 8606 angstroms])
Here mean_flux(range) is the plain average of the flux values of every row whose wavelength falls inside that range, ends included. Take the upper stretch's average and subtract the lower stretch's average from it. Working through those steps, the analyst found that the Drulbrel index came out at 0.7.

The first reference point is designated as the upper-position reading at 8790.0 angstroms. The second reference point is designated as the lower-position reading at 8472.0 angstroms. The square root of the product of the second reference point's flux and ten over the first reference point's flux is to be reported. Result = 3.07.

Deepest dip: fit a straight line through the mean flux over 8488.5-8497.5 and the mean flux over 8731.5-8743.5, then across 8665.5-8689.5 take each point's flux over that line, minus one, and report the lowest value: -0.072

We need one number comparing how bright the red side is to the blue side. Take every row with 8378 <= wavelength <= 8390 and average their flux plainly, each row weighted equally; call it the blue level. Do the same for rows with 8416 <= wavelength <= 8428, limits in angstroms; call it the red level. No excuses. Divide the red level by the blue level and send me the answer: 1.01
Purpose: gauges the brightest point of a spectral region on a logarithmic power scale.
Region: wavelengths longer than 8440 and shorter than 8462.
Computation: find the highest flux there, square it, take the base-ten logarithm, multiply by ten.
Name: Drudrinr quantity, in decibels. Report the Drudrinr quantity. 32.73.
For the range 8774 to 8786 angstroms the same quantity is 32.59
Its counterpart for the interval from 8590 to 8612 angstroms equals 33.04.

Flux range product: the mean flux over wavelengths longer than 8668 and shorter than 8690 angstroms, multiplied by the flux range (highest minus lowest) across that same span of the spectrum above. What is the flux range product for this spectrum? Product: 184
